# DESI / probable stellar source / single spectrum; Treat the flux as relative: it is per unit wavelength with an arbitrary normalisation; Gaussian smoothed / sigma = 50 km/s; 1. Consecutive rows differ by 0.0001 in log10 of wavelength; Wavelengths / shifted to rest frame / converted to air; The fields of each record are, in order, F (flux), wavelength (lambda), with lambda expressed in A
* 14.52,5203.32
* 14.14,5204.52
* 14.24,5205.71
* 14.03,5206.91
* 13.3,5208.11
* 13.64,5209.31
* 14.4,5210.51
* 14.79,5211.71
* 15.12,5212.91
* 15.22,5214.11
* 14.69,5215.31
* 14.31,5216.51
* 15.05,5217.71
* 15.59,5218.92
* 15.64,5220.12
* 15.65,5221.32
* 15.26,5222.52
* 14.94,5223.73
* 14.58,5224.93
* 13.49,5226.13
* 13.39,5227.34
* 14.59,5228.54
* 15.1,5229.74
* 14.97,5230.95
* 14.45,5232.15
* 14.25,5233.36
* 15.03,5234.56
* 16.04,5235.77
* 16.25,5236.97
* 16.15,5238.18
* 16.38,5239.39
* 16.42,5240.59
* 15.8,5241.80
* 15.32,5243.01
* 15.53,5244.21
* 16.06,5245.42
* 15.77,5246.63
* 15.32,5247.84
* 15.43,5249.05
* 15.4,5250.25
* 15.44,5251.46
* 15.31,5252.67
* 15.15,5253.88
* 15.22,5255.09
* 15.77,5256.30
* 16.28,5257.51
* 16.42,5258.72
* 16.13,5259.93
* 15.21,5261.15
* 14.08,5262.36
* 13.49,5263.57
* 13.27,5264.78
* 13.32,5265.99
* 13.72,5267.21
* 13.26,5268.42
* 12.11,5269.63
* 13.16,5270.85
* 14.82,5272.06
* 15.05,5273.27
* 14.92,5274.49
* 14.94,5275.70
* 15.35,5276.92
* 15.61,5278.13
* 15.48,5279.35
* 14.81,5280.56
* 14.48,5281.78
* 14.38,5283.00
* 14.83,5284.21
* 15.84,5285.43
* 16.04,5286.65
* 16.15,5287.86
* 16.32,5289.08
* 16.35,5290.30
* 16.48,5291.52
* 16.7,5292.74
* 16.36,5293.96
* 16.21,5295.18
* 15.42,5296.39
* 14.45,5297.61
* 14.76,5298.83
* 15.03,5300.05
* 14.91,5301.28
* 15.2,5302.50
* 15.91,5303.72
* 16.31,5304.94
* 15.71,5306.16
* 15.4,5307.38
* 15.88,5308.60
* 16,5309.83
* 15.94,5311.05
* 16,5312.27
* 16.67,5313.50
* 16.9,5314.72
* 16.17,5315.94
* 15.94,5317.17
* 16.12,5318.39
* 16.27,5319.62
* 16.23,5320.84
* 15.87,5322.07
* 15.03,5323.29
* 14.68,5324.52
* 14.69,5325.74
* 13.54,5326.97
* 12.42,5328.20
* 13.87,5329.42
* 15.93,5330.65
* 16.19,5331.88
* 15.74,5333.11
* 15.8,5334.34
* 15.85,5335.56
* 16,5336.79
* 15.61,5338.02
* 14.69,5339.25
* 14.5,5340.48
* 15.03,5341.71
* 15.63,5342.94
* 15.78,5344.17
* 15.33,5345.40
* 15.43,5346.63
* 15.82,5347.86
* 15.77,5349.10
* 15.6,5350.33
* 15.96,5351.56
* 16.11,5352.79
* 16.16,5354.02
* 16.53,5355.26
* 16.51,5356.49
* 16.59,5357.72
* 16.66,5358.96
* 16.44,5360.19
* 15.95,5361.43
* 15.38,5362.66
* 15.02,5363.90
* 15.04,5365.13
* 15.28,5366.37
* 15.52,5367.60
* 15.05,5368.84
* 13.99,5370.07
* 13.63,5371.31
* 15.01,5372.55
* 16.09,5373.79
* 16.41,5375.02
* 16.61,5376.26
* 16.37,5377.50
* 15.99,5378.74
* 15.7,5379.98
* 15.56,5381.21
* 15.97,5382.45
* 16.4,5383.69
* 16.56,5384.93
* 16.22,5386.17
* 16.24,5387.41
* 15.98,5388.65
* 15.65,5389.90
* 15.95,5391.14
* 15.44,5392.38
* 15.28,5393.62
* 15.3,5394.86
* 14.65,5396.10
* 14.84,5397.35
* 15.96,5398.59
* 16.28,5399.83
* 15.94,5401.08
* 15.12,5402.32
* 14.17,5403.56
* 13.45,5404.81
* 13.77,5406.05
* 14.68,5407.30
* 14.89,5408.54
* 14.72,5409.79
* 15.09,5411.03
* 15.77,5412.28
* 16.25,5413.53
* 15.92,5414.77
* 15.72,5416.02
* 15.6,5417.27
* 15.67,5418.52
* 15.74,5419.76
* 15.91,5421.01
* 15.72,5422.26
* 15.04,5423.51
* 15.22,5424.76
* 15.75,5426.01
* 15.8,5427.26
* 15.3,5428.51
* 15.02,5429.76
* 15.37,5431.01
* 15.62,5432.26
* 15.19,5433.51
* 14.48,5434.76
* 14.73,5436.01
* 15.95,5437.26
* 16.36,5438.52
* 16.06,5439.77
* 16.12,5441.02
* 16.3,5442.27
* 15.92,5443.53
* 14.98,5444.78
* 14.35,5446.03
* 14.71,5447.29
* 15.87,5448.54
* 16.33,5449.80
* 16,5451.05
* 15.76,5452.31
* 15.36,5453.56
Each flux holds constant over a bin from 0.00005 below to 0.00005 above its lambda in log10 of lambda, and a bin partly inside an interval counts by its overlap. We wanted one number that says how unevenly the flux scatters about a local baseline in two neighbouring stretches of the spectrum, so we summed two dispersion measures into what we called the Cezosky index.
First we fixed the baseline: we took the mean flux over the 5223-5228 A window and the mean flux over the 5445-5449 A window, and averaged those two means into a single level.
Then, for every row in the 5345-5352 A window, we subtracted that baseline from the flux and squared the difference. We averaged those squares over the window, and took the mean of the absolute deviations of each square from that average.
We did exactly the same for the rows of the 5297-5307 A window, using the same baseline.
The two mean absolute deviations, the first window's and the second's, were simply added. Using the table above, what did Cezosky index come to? 1.36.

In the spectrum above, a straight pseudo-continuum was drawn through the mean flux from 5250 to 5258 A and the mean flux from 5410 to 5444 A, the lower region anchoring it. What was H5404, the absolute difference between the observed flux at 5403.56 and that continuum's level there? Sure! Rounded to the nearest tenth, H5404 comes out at 1.4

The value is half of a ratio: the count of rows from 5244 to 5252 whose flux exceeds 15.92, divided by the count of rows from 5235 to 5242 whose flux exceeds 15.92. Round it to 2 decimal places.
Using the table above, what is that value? 0.10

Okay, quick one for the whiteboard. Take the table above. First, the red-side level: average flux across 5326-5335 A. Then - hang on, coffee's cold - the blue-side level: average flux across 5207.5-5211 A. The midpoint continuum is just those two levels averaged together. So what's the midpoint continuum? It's 14.3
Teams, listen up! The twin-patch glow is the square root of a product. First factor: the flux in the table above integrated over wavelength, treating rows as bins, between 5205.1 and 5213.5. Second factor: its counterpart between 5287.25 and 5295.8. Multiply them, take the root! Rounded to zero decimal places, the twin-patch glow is 129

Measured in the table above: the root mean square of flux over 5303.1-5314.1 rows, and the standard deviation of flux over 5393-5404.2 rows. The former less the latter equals 15.3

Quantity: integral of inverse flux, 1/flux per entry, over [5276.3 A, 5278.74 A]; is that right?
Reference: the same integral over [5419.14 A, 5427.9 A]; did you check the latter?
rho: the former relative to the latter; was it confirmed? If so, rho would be 0.3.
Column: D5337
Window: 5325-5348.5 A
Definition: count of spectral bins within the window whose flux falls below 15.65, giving 11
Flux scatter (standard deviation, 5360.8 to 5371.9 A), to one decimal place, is 0.7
